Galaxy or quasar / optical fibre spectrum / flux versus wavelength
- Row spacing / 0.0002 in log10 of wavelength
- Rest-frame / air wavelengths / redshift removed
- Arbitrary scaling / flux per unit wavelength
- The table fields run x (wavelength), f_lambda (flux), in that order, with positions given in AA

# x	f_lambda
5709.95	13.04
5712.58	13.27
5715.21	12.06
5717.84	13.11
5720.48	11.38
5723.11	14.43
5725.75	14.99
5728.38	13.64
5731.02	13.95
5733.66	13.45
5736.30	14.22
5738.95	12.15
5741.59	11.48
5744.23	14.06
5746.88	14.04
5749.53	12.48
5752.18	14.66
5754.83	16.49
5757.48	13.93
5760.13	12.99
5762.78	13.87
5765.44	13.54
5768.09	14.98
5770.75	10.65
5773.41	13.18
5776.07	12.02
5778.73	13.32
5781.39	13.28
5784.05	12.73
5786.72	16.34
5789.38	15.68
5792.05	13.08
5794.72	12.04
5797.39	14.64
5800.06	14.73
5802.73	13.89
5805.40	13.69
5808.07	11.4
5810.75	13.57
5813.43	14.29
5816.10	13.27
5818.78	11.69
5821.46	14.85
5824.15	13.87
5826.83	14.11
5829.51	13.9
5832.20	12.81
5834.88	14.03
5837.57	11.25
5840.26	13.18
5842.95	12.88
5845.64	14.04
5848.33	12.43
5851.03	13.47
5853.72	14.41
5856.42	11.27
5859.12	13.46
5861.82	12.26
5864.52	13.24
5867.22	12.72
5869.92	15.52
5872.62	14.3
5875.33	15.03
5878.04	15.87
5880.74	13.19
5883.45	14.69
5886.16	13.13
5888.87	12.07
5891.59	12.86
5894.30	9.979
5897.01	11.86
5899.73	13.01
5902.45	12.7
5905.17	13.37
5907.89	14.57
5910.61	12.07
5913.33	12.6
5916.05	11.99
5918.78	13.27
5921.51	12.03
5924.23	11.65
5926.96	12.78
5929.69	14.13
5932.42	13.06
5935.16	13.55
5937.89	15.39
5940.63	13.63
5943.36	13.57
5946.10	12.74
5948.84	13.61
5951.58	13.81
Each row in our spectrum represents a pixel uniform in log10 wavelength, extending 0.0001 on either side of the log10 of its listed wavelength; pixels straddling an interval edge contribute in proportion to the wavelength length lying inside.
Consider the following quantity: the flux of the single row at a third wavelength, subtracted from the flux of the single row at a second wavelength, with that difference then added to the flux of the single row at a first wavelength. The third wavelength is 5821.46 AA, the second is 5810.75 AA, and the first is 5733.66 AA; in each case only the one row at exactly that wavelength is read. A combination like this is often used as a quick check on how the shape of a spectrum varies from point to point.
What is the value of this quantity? 12.2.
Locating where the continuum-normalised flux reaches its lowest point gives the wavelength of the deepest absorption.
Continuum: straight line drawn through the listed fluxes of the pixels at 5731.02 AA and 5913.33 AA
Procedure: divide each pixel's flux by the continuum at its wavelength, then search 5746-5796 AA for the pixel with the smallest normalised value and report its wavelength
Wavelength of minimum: 5770.75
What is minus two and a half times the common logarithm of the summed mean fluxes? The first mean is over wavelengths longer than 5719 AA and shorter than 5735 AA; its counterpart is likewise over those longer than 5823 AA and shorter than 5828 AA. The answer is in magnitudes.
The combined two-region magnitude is -3.60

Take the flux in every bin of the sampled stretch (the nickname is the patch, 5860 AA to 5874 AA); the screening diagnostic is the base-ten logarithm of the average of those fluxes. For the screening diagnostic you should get 1.134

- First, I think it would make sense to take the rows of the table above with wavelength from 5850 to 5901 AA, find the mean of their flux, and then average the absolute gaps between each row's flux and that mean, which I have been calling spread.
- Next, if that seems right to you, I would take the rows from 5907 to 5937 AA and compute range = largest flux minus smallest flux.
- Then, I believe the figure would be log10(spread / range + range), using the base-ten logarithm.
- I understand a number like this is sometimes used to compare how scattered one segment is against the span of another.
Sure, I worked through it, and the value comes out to 0.52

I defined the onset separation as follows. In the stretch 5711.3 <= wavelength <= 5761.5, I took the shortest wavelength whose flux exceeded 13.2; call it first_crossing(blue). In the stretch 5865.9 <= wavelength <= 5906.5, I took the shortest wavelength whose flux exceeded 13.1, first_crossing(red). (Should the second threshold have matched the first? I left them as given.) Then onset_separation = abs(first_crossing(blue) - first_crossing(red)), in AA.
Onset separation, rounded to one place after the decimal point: 157.3 AA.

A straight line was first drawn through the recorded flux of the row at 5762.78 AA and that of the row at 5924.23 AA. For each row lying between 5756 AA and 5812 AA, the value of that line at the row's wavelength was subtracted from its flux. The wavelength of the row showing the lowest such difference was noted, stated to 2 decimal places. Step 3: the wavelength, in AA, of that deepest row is 5770.75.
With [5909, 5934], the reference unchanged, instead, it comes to 5924.23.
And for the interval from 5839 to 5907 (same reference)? 5894.30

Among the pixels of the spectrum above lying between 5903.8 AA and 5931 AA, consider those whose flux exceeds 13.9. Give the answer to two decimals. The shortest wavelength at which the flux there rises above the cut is 5907.89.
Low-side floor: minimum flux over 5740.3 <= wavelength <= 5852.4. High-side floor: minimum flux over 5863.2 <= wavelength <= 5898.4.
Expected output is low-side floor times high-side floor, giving 106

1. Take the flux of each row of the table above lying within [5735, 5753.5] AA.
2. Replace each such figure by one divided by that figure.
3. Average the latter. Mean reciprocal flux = 0.076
